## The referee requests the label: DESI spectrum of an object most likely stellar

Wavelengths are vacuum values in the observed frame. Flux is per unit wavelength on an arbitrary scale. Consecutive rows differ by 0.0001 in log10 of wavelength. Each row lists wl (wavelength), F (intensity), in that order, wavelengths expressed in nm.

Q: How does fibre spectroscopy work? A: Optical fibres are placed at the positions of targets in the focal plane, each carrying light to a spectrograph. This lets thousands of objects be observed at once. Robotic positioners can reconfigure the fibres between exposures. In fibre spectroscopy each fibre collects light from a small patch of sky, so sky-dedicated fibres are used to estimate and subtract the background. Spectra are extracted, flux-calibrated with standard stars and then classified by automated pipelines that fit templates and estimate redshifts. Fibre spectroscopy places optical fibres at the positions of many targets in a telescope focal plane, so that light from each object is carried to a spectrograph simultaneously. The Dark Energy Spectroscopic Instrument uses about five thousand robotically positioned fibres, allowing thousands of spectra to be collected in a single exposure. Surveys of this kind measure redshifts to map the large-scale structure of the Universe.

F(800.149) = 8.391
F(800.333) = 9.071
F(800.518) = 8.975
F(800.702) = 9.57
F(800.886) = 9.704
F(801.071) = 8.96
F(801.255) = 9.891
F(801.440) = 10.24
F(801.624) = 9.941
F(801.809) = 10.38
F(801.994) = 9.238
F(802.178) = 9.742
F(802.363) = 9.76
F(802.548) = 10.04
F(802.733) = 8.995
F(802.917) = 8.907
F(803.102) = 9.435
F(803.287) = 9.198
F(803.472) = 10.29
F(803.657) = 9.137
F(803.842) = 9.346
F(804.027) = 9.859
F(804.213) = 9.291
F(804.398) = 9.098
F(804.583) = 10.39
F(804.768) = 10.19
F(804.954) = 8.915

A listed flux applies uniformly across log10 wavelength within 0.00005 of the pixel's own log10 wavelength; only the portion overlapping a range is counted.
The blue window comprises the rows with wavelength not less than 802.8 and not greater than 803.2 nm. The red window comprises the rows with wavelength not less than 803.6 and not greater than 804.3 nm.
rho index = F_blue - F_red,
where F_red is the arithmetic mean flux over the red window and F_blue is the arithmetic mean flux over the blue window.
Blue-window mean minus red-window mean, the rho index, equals -0.24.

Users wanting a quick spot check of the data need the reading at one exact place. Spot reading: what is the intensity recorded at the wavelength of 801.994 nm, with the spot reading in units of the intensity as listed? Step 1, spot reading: 9.238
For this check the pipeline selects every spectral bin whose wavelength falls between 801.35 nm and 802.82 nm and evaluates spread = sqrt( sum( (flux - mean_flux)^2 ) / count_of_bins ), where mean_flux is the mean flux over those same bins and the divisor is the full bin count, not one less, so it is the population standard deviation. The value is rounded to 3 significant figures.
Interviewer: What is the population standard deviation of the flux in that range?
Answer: 0.444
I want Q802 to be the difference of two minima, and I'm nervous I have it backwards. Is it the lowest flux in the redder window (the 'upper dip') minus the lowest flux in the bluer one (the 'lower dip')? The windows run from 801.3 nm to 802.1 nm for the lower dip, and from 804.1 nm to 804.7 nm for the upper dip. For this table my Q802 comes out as -0.14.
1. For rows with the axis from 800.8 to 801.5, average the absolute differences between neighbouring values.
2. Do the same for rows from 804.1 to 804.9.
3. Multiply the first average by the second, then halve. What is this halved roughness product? 0.19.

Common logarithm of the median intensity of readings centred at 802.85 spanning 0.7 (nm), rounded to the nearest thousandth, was 0.964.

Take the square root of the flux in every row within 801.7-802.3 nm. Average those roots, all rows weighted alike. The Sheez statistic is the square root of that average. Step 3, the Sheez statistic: 1.768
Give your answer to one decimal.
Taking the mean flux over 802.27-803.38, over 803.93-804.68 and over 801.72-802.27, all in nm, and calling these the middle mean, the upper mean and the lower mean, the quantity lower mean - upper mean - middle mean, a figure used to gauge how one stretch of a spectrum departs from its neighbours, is -9.3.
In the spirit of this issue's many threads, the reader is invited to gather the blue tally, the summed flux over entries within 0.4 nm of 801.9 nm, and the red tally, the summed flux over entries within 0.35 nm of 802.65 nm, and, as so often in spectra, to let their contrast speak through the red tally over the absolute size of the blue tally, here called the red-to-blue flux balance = 0.96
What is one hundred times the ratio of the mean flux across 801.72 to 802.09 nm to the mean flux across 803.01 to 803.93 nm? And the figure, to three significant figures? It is 103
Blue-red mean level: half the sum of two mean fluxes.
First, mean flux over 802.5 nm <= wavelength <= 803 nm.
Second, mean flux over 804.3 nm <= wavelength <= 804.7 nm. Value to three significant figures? 9.53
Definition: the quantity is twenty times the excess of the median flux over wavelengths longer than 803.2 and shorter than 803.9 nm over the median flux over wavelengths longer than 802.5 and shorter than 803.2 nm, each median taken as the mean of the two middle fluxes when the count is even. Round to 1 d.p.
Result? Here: 1.1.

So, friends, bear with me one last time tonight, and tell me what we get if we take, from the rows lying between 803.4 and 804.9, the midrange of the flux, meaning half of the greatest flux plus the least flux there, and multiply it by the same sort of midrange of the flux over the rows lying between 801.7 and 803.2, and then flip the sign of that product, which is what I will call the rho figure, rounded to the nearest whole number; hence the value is -94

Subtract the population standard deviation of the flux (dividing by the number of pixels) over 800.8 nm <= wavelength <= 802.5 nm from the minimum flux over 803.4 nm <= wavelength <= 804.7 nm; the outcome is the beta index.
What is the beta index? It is 8.68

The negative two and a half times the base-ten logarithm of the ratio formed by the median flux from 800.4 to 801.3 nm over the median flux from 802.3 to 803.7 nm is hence -0.03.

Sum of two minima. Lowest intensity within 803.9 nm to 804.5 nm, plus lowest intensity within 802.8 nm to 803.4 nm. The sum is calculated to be 18.0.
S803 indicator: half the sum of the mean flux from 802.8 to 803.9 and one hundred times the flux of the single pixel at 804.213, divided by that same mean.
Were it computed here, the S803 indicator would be 50.0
